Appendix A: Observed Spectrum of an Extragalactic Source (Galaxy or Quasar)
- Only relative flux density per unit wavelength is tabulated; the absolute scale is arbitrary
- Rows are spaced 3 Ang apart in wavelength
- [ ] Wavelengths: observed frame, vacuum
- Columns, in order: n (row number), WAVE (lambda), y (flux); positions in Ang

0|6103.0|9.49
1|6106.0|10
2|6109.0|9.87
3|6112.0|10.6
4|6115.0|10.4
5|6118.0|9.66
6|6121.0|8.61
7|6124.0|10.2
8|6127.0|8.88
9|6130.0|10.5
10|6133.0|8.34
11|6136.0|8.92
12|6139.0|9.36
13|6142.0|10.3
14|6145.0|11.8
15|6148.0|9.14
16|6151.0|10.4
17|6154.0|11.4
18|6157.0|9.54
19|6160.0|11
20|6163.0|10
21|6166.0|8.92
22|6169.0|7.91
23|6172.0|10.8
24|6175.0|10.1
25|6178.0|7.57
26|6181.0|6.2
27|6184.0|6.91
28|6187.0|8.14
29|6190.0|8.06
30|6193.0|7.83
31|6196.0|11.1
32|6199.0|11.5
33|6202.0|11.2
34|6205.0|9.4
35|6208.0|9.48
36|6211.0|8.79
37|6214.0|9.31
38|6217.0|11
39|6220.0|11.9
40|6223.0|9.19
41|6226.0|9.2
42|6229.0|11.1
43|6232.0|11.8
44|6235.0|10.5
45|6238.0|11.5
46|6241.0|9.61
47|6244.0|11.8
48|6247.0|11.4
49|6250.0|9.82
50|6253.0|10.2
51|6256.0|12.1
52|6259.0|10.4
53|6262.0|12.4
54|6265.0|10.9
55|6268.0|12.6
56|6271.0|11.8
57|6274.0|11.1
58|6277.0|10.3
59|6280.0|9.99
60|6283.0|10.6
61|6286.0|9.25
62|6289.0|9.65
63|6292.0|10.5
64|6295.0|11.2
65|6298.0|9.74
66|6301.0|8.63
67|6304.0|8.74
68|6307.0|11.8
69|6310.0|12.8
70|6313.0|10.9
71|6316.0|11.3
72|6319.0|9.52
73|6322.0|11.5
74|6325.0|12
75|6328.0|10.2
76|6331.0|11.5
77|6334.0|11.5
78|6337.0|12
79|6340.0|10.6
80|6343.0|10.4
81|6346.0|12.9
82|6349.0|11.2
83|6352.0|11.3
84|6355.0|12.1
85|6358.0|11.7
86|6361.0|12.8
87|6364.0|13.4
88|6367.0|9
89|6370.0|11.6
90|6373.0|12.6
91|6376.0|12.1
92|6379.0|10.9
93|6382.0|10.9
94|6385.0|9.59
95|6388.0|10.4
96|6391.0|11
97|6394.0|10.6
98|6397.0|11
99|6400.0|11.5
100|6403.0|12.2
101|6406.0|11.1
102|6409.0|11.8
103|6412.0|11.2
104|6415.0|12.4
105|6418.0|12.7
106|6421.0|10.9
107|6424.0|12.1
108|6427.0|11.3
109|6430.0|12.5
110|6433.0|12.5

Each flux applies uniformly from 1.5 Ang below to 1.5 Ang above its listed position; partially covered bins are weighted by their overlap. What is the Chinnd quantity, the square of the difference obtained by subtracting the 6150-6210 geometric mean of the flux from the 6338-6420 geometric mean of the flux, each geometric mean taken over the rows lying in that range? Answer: 4.7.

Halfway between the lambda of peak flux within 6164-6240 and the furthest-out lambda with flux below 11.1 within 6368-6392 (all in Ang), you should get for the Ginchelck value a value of 6305.5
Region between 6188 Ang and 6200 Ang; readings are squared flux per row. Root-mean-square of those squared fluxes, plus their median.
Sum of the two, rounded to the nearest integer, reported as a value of 195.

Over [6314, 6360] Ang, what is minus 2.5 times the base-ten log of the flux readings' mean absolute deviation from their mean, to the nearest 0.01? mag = 0.51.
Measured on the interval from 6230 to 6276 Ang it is 0.27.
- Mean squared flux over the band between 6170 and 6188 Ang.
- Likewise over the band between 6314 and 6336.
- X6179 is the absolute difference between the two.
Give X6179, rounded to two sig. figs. 52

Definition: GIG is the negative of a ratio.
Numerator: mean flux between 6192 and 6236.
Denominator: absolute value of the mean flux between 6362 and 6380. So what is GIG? -0.88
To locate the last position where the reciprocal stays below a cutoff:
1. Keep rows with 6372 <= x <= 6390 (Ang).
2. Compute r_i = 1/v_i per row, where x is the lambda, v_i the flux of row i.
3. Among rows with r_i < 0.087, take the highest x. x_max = 6376.0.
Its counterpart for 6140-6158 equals 6145.0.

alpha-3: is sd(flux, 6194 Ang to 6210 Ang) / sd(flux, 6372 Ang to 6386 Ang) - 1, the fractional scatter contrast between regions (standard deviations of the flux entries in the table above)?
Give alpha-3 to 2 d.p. -0.14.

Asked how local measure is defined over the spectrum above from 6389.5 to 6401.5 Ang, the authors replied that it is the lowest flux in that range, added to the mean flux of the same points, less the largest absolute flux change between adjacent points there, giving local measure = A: 21.1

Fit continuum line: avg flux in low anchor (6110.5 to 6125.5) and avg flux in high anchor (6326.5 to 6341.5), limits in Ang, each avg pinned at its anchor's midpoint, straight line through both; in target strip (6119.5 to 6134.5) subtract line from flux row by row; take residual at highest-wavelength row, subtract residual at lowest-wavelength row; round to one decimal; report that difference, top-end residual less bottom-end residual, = -0.3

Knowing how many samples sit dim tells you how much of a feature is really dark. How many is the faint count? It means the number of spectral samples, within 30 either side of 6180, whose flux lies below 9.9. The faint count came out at 11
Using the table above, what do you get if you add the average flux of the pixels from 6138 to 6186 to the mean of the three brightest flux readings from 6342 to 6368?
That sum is 22.5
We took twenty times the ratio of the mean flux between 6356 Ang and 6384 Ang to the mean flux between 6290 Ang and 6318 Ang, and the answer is 22.0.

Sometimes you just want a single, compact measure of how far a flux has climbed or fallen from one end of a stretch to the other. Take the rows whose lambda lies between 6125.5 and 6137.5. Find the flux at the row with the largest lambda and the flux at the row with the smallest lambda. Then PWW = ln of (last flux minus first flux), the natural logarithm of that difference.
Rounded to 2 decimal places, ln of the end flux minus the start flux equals -3.22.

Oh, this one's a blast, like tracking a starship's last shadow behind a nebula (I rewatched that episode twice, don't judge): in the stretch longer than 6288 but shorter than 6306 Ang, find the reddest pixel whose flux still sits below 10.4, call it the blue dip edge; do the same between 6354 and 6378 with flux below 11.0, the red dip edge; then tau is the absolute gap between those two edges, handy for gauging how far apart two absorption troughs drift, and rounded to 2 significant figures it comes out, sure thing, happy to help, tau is 63 Ang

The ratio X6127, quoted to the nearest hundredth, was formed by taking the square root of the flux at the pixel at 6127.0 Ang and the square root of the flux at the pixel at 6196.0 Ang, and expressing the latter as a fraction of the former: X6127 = 1.12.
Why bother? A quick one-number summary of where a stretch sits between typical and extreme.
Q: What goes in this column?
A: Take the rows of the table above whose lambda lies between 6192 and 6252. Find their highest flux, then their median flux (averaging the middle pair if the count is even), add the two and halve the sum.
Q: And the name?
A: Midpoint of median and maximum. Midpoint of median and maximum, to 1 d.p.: 11.3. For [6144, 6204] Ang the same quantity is 10.8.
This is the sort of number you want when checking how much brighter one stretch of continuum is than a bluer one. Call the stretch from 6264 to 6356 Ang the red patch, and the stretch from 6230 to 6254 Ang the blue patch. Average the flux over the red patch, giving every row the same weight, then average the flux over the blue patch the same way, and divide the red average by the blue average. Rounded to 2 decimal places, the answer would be 1.01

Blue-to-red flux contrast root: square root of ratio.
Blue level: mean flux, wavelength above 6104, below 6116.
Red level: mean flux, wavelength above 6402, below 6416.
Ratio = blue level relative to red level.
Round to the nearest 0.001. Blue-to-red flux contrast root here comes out 0.933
